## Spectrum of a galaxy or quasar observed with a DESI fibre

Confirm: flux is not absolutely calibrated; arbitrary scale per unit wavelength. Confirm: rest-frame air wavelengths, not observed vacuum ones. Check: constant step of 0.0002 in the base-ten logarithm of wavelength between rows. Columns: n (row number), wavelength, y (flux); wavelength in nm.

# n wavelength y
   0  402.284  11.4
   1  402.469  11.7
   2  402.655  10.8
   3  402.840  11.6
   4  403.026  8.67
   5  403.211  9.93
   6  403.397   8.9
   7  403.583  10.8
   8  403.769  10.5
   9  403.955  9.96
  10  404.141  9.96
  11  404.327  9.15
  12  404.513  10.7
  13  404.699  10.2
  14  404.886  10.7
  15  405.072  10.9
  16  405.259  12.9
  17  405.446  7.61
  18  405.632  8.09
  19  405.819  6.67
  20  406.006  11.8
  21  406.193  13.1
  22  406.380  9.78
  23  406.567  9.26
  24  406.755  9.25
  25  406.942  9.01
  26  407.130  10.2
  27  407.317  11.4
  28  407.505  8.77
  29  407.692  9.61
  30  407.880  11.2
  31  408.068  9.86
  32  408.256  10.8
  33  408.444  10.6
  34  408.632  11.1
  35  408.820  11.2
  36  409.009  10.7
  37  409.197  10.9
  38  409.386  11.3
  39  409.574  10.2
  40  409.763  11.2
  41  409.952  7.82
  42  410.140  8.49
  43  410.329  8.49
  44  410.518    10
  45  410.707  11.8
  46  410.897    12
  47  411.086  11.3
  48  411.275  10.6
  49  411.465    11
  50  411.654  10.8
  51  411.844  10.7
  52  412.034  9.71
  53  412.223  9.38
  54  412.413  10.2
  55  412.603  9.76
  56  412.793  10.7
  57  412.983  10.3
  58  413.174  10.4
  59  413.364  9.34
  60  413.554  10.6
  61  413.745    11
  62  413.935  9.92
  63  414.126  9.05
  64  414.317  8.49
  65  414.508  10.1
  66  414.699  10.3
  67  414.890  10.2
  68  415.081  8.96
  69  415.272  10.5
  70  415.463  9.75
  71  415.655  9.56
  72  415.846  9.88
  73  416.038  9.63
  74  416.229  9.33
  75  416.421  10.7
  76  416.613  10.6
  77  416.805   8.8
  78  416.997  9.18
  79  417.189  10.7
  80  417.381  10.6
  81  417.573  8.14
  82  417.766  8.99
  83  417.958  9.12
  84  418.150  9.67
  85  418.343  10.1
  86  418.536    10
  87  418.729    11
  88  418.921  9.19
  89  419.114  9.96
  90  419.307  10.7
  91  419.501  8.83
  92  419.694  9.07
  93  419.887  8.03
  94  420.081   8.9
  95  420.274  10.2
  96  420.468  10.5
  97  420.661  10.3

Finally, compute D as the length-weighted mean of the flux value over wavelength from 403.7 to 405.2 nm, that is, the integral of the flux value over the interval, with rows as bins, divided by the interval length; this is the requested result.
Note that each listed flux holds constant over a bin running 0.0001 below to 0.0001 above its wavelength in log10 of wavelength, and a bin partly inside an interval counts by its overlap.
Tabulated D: 10.3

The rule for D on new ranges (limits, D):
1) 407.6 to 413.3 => 10.4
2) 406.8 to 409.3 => 10.4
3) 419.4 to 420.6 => 9.3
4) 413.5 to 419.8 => 9.8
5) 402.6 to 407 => 10.0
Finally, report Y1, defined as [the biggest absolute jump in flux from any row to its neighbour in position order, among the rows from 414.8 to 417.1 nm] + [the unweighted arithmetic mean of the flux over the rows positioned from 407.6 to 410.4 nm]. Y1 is 12.0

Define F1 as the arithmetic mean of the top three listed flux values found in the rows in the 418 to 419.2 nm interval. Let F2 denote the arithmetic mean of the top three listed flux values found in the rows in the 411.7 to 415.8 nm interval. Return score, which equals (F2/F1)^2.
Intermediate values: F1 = 10.4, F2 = 10.8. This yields 1.09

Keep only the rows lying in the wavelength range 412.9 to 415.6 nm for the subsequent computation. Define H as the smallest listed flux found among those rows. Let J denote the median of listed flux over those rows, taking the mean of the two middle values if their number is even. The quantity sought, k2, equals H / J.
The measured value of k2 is 0.836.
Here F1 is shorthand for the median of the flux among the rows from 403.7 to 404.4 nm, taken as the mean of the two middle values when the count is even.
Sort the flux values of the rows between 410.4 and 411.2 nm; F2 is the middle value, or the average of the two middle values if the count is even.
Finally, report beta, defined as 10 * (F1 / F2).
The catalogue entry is 8.6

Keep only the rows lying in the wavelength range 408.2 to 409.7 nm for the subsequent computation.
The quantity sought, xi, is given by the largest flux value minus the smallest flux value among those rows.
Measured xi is 1.1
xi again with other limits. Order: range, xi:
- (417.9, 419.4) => 1.9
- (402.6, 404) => 2.9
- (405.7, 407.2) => 6.4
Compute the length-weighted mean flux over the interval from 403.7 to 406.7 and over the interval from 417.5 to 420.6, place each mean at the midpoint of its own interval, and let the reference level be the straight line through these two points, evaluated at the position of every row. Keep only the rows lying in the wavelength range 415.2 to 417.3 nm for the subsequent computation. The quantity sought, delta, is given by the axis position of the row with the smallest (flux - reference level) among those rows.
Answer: 416.805 nm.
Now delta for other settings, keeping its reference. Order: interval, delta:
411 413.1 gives 412.223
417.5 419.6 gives 417.573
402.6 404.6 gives 403.026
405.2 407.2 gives 405.819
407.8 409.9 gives 408.068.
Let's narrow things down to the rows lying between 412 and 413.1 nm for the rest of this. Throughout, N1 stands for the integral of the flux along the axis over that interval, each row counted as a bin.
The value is 11.0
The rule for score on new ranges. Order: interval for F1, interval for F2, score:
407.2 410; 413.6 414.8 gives 0.86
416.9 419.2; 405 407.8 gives 1.37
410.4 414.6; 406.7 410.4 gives 0.93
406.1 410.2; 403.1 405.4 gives 0.93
